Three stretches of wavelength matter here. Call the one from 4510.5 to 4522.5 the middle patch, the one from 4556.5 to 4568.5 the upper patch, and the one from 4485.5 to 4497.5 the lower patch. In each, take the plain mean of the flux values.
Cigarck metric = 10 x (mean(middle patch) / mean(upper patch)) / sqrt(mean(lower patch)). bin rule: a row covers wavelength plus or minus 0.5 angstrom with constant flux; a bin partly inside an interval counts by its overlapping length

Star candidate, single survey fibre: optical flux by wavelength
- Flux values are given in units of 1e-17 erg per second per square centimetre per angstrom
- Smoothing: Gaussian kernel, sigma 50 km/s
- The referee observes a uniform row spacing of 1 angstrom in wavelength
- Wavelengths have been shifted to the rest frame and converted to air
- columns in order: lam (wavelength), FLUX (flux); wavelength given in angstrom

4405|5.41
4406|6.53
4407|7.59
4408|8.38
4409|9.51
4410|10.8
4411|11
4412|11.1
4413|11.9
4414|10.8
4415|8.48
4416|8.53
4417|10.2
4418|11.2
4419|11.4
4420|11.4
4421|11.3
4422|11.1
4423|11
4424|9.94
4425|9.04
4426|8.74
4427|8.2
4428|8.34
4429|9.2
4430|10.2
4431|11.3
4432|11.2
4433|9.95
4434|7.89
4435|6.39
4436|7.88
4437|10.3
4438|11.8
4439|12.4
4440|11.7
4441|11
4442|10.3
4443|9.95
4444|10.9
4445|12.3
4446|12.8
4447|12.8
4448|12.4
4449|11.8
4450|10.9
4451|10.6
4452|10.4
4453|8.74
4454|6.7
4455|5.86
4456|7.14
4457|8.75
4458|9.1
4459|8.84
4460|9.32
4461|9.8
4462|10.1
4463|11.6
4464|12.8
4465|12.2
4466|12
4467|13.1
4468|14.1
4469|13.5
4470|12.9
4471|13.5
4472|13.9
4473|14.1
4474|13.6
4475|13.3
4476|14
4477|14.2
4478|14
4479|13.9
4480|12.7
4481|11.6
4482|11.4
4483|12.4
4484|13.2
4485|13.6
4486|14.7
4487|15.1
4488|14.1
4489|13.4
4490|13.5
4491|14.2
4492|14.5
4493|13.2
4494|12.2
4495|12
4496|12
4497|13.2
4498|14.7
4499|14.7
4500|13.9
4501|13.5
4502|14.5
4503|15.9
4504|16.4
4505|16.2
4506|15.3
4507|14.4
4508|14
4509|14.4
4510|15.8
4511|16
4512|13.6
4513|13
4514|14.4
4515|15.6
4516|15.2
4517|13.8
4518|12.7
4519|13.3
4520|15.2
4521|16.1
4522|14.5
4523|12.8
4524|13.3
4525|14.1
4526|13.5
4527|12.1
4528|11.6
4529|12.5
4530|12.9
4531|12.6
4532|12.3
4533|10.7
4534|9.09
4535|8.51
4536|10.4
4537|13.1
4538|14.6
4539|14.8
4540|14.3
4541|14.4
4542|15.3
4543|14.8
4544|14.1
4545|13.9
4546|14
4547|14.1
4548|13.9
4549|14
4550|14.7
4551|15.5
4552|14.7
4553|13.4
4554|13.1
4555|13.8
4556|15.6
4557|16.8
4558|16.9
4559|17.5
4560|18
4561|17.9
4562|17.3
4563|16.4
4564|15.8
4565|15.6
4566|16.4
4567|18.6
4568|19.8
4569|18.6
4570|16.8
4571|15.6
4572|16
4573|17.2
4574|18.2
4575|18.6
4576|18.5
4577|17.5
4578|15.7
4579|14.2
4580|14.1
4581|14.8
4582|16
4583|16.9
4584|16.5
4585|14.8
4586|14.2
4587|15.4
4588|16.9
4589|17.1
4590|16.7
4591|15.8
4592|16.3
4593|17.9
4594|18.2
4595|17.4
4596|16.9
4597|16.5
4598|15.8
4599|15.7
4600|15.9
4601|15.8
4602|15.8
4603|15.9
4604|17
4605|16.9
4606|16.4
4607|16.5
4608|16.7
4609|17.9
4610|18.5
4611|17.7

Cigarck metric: 2.28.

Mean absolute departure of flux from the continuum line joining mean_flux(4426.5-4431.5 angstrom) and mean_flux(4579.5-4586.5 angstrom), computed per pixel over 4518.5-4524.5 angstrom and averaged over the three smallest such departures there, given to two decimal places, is 0.29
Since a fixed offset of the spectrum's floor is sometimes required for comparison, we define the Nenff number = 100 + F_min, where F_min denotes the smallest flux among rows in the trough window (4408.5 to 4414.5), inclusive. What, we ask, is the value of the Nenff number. 110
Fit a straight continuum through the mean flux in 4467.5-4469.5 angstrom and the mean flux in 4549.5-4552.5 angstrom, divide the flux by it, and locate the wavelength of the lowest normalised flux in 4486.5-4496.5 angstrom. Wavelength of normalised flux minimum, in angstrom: 4496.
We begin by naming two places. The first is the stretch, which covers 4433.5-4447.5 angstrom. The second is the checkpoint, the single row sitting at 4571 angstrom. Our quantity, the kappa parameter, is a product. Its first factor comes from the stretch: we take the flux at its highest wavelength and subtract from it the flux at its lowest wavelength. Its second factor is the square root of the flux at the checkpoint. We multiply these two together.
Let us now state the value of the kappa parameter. 19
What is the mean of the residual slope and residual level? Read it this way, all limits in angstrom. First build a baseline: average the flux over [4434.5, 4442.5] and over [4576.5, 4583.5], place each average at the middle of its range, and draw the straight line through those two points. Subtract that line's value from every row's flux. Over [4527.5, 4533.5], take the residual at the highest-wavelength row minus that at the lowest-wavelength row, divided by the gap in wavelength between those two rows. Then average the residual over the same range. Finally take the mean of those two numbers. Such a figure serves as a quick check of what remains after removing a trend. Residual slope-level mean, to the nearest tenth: -0.9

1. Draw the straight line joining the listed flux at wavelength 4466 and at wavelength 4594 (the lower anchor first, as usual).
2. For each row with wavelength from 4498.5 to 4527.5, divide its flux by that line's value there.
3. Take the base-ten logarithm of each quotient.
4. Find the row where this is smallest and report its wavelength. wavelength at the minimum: 4527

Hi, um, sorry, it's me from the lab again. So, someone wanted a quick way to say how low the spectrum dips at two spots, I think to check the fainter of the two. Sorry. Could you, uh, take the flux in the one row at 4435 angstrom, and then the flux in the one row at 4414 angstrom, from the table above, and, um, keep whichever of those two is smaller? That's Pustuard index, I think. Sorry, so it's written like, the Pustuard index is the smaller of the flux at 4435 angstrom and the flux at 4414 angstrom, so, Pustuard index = 6.4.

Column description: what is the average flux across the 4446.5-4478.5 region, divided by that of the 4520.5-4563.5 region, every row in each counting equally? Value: 0.81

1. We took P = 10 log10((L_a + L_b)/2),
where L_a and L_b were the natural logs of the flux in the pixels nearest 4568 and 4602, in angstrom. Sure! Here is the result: 4.58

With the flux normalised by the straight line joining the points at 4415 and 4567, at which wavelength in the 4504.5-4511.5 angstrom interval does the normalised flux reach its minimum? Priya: 4508 angstrom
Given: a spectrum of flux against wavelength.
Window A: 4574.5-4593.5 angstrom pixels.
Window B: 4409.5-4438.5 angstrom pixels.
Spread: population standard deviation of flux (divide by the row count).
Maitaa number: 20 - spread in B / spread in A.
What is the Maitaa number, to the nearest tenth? 19.0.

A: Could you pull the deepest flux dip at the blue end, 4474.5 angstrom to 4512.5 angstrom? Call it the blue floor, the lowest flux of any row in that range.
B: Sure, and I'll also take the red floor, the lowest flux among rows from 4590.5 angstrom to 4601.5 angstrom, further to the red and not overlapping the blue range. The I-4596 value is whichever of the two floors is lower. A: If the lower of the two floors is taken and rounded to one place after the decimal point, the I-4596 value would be 11.4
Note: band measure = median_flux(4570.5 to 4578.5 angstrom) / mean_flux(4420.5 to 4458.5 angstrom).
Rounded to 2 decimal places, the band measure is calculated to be 1.73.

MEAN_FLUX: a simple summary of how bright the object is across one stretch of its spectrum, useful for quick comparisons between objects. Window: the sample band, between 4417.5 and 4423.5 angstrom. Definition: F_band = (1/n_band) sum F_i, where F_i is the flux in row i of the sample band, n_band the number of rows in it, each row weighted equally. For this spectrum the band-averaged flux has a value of 11.2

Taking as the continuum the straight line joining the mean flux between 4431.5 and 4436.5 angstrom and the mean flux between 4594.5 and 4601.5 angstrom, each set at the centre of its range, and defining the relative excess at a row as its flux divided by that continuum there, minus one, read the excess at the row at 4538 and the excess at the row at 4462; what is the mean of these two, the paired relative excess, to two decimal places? 0.05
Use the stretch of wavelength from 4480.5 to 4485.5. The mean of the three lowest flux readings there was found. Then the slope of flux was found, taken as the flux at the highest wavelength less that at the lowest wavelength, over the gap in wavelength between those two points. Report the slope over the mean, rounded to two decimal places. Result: 0.04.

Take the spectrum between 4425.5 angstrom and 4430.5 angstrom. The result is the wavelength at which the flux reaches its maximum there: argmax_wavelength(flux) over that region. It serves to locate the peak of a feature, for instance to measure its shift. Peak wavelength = 4430 angstrom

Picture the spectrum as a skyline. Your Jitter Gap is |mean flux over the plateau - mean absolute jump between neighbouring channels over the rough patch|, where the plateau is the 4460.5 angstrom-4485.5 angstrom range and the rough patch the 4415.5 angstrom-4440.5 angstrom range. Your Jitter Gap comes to 12.0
